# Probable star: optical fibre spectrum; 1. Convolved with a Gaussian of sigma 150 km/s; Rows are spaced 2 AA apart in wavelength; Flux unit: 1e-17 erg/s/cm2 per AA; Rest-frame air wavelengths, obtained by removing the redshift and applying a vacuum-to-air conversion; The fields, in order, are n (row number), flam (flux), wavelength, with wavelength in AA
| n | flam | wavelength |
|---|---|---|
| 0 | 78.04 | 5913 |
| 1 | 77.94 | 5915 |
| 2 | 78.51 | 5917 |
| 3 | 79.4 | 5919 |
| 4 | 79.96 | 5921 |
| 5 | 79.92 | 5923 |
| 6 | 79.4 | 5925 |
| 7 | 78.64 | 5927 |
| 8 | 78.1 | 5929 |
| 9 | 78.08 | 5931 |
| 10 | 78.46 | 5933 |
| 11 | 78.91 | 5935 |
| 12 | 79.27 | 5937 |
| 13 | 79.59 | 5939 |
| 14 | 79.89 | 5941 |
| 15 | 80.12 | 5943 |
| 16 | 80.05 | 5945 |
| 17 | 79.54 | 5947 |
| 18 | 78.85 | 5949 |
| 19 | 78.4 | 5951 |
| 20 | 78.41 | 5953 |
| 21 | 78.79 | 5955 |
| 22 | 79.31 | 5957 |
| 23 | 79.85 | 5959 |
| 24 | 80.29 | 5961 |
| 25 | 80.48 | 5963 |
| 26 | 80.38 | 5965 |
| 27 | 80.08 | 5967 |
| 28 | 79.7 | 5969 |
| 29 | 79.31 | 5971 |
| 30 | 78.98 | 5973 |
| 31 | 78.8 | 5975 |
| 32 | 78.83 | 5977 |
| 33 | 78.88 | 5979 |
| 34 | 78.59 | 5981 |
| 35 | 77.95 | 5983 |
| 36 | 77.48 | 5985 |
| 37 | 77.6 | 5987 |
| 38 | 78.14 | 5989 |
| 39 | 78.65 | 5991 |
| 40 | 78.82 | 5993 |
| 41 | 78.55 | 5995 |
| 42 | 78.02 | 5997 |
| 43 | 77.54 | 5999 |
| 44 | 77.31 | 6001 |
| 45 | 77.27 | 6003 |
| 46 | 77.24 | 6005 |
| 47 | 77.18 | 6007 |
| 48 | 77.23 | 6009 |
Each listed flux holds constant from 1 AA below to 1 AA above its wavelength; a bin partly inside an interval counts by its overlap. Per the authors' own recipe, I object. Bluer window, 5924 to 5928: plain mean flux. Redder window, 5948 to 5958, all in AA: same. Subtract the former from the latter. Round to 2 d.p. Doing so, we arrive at -0.27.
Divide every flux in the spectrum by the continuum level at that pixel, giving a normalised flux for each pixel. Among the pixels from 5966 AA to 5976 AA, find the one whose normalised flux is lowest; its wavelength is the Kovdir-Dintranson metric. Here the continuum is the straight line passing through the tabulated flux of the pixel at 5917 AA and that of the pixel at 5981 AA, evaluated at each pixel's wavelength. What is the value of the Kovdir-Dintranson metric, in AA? 5975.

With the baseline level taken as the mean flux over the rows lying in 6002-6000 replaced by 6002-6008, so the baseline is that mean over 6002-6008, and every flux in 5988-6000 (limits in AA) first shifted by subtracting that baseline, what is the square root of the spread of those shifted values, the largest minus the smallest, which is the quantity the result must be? 1.1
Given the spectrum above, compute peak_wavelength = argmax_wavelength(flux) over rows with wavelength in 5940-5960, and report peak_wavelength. 5943 AA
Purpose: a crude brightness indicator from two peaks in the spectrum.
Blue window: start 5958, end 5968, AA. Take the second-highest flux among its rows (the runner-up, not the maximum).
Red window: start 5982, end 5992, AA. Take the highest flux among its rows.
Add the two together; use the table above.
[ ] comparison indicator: 159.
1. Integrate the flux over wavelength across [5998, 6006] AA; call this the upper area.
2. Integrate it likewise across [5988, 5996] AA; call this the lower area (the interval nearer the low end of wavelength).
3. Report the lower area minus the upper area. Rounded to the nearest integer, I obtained 10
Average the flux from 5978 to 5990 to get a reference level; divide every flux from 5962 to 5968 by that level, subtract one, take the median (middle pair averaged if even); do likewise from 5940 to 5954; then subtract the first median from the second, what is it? -0.011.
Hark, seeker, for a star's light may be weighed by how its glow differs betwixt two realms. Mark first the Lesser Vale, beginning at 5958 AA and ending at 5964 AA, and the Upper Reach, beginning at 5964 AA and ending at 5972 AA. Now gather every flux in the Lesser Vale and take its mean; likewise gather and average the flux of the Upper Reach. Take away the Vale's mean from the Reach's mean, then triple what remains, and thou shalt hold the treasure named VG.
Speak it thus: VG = -1.0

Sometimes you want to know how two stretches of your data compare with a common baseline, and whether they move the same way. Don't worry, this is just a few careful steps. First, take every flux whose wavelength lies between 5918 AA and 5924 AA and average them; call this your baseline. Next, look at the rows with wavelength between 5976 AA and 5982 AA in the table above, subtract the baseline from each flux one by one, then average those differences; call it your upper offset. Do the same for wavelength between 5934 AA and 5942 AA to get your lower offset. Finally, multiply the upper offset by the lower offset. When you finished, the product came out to 0.34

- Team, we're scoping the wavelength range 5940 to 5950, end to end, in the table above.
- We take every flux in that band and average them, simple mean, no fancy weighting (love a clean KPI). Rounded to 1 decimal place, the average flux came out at 79.7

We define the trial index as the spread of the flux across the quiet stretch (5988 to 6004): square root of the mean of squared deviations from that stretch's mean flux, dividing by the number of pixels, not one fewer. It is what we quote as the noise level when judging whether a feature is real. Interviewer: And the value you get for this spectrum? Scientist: 0.57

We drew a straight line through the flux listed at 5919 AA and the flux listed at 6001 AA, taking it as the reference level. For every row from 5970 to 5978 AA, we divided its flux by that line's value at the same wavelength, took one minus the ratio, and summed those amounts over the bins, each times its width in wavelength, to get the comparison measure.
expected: -0.10 AA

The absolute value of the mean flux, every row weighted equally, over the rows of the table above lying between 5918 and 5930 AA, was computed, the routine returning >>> 79.2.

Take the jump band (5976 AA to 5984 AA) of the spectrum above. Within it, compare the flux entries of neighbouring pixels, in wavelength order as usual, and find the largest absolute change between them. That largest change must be 0.64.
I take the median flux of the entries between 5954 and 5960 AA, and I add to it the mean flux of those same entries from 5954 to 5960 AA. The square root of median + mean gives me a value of 12.6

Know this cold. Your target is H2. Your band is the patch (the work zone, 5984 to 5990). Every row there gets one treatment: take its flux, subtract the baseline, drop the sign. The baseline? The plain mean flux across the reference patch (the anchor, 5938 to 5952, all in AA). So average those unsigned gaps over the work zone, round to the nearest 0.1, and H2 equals 1.8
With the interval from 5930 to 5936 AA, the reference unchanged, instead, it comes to 1.0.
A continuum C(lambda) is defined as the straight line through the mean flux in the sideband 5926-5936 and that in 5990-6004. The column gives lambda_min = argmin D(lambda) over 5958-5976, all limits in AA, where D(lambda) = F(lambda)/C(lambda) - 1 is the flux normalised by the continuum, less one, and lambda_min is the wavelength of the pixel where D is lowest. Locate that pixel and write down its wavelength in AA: 5975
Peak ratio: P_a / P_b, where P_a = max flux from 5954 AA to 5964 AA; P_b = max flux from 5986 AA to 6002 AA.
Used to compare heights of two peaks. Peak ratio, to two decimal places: 1.02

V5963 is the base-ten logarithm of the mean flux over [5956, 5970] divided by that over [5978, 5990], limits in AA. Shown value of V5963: 0.010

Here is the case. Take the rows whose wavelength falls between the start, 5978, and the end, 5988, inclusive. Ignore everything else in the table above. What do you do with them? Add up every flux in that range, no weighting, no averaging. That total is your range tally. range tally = 390.5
